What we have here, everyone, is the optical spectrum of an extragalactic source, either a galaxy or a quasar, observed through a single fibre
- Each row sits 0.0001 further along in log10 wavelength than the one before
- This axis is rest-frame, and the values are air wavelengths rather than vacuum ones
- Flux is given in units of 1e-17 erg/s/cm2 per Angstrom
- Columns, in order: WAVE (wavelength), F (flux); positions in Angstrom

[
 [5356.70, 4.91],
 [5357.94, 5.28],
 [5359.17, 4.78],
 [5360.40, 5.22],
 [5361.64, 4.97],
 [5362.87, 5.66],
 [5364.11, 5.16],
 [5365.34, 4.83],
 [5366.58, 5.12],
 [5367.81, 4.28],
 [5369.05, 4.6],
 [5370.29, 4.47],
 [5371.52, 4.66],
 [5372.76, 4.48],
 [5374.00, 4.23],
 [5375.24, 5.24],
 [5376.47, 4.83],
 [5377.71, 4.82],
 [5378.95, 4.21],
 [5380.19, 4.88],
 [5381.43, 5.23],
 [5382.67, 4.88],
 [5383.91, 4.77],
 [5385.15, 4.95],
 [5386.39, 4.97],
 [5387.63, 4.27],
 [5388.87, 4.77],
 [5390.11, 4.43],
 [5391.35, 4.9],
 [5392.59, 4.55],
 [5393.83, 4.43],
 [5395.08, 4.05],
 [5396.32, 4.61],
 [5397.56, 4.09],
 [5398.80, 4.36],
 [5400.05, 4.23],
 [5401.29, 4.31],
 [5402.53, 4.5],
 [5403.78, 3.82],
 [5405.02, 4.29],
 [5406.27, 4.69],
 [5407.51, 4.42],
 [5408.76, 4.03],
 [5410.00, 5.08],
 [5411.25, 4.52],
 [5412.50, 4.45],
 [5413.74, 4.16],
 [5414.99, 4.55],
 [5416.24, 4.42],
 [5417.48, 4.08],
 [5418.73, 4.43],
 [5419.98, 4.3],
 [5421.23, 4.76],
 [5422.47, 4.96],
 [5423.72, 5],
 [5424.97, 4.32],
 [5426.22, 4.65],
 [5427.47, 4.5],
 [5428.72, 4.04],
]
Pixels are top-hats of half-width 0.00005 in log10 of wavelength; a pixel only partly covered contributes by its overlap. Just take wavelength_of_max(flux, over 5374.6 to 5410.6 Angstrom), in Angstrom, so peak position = 5375.24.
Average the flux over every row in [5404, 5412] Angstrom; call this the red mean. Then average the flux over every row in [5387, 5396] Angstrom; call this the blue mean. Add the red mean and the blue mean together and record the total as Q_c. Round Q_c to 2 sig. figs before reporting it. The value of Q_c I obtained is 9.0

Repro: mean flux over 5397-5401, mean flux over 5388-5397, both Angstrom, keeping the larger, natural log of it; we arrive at 1.51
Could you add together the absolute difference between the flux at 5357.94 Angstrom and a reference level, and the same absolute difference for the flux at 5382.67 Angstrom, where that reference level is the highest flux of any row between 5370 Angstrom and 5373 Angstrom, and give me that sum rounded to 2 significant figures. 0.84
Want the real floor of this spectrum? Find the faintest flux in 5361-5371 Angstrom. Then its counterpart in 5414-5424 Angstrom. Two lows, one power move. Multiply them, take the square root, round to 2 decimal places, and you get 4.18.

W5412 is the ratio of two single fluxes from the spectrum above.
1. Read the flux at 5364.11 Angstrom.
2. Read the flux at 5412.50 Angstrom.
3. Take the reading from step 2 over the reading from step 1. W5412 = 0.862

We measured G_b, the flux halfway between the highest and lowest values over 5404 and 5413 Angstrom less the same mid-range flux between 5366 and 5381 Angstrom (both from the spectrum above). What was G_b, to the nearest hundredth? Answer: -0.17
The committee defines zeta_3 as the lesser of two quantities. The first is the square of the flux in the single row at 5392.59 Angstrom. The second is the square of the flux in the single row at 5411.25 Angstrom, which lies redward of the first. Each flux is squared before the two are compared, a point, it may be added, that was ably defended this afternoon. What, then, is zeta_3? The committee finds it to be 20.4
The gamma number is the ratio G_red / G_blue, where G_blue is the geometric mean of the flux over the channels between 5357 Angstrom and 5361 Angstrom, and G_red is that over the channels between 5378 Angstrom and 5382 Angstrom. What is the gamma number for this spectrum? 0.93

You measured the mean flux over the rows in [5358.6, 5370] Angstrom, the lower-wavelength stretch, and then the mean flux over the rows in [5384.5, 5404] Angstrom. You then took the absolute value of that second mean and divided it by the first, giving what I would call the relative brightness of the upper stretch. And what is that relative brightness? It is 0.90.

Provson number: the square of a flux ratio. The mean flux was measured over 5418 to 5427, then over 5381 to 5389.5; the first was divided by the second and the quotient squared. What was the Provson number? 0.92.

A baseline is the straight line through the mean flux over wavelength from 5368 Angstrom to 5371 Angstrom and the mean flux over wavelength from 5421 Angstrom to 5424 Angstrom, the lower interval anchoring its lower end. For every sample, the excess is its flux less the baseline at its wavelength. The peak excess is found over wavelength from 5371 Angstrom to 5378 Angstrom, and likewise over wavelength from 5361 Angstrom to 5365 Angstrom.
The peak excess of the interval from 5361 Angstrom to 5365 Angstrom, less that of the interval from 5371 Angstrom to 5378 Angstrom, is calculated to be 0.5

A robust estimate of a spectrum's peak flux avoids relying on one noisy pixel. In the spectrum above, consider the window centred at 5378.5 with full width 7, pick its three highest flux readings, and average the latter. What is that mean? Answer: 5.1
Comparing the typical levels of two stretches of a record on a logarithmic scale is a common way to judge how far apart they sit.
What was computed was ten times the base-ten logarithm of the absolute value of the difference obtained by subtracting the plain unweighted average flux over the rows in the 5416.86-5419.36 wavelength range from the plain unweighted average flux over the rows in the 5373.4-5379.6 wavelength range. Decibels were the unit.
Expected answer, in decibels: -4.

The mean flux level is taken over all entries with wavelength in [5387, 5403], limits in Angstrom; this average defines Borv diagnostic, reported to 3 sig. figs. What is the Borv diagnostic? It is 4.42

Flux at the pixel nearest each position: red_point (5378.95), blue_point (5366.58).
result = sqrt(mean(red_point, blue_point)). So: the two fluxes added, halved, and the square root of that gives 2.16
